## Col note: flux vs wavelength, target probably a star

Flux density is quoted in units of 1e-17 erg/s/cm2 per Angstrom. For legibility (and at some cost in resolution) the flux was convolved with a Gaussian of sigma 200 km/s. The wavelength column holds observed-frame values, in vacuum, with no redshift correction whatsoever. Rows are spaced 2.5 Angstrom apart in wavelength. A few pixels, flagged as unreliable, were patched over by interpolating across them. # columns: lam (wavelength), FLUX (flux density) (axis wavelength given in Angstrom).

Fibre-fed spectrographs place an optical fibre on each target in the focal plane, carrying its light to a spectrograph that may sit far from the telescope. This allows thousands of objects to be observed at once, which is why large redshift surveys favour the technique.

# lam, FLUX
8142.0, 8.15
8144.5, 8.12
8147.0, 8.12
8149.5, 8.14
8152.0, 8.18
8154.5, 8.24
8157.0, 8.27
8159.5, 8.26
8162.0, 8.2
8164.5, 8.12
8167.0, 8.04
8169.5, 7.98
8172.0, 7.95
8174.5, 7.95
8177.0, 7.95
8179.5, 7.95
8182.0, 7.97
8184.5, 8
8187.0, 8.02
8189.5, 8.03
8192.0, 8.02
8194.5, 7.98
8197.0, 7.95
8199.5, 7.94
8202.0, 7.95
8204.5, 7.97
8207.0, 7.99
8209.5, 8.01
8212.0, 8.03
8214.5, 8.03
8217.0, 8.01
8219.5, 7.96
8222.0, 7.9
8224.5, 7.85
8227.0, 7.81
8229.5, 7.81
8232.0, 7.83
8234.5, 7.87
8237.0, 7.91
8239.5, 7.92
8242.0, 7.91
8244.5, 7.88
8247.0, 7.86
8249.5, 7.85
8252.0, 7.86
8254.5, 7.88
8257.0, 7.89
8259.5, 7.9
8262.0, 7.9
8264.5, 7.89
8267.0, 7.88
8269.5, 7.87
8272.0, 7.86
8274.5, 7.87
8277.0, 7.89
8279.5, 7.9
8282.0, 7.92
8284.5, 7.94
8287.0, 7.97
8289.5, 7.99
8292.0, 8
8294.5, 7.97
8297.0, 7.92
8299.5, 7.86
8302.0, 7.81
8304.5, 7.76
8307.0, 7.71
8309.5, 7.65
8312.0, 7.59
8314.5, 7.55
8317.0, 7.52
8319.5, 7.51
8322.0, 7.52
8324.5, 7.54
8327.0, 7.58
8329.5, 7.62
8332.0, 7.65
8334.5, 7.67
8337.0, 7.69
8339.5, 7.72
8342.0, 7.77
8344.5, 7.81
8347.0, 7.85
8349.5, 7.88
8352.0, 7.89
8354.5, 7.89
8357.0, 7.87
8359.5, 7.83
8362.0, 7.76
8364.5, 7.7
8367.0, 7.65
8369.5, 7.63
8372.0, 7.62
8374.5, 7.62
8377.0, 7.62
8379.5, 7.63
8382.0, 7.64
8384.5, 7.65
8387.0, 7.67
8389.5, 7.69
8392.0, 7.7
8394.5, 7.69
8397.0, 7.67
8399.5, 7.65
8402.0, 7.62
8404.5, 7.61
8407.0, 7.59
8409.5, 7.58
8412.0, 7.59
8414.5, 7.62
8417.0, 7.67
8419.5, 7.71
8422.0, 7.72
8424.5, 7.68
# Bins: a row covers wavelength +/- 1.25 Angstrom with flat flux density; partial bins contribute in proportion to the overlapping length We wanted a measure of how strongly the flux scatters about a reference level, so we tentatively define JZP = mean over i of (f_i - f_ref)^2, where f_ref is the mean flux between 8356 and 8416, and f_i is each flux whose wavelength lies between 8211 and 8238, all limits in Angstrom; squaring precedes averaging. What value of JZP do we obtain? 0.068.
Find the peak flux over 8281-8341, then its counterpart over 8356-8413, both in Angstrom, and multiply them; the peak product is 63.0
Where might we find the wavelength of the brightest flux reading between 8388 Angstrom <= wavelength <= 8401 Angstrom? 8392.0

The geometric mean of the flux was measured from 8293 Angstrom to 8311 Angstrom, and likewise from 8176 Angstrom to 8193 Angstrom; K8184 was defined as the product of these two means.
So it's 62.4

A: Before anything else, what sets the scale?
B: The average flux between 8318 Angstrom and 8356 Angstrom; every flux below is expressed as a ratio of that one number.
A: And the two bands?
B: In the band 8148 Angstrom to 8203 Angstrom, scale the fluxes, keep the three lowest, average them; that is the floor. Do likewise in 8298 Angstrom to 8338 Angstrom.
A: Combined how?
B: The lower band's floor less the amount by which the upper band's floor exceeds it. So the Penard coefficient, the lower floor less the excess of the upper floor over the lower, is 1.09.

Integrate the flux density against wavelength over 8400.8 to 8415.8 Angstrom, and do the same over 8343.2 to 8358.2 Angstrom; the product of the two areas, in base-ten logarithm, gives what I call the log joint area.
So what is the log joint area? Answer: 4.13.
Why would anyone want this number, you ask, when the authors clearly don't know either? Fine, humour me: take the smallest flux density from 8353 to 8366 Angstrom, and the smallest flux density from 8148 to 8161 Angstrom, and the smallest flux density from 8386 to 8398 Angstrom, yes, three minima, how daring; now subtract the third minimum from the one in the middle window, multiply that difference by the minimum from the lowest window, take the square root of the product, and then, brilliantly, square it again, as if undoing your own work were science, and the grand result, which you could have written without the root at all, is 0.24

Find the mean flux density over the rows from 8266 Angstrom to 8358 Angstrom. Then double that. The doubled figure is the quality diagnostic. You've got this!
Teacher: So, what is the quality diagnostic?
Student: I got 15.6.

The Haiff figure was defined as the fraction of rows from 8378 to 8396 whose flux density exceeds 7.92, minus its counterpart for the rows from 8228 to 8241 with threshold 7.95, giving 0.0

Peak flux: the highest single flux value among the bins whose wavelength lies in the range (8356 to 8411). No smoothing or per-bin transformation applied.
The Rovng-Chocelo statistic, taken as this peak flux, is 7.87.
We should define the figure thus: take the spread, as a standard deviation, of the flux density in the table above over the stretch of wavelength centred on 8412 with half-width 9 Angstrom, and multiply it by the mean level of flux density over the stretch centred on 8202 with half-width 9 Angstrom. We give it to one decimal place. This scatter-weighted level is 0.4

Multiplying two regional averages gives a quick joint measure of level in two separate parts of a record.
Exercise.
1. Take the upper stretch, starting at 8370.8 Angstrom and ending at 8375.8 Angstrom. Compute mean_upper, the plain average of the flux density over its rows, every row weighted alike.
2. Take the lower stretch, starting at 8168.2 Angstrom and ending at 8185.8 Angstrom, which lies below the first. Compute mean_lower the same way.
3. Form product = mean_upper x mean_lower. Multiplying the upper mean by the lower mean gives 60.7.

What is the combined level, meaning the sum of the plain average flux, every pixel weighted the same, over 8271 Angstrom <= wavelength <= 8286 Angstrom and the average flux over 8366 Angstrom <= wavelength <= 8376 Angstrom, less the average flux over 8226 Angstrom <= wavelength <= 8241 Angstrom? 7.67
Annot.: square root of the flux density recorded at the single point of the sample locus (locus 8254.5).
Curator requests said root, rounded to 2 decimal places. 2.81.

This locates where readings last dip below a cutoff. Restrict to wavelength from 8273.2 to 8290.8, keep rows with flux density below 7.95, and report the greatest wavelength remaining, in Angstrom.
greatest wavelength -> 8284.5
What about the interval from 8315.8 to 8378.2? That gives 8377.0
